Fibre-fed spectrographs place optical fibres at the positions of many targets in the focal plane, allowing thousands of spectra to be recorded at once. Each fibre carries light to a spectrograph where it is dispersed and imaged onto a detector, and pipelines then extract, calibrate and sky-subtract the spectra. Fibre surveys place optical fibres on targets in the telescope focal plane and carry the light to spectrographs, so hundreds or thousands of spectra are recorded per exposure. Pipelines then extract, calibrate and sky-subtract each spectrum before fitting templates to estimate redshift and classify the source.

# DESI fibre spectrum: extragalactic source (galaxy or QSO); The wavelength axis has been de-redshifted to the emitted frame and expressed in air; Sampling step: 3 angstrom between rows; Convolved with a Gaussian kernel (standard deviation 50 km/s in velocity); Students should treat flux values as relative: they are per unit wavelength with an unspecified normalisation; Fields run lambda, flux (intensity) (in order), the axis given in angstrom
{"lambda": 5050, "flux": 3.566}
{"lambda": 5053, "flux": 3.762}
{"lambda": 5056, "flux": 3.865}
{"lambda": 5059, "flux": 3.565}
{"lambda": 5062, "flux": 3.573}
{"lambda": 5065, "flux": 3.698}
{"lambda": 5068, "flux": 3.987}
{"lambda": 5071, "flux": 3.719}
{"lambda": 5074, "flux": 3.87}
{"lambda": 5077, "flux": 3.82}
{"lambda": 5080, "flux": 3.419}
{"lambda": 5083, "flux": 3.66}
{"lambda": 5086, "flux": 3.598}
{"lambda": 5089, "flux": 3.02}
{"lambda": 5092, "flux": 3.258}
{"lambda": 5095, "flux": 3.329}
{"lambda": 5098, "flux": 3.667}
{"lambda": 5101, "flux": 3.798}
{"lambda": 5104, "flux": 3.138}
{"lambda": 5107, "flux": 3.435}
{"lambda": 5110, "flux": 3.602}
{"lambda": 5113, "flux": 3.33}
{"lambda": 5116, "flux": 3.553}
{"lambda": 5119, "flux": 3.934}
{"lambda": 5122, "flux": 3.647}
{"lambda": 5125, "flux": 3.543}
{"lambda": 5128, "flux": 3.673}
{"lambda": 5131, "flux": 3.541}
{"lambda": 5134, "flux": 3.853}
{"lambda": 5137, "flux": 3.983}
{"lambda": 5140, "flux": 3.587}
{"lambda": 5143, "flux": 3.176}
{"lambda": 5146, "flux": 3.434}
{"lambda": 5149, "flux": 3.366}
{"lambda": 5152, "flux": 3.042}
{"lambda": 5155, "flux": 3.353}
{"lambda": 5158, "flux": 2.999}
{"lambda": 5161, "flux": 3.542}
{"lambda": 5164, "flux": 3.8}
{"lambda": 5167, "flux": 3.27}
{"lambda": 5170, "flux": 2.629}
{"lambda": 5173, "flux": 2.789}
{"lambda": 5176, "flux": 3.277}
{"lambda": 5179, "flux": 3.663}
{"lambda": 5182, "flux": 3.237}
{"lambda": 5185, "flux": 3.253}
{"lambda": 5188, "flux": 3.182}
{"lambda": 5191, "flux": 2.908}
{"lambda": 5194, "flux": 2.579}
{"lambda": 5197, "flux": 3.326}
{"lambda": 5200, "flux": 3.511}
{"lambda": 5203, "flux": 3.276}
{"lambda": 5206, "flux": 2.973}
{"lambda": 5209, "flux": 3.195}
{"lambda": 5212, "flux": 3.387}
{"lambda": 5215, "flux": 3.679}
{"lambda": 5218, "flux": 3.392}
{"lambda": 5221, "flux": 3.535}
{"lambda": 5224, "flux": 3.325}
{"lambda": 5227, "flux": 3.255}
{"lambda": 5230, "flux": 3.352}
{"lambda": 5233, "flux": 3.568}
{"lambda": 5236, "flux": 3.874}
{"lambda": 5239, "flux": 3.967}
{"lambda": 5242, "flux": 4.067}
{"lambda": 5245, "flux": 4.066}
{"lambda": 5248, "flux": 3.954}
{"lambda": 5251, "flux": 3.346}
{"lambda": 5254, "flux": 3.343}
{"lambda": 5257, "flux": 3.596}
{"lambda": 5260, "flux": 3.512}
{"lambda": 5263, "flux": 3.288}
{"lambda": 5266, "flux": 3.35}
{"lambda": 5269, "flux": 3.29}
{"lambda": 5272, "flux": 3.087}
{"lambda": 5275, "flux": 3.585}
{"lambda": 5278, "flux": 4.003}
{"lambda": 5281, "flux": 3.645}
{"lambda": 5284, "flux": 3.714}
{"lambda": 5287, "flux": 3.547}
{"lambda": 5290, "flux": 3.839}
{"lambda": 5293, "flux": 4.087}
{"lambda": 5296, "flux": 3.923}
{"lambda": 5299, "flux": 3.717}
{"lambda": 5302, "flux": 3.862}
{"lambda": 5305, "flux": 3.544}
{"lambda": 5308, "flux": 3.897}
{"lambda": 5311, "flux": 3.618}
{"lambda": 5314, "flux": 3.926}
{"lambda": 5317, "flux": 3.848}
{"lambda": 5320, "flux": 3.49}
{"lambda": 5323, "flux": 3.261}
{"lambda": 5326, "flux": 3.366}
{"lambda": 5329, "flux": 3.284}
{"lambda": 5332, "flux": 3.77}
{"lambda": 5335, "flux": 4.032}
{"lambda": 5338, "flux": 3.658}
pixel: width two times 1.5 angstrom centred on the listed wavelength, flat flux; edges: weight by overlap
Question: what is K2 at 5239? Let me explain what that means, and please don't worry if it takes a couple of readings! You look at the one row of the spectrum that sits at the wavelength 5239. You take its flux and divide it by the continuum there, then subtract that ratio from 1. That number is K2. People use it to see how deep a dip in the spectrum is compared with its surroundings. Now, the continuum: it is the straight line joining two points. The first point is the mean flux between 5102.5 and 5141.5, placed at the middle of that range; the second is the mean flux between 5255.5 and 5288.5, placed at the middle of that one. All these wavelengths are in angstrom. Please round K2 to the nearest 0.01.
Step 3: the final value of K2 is -0.12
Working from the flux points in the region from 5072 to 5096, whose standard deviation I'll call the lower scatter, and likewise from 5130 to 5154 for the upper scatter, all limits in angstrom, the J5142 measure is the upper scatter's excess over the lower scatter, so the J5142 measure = 0.02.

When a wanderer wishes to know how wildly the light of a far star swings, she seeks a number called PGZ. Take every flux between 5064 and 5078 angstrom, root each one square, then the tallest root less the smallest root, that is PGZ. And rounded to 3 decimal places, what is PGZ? 0.074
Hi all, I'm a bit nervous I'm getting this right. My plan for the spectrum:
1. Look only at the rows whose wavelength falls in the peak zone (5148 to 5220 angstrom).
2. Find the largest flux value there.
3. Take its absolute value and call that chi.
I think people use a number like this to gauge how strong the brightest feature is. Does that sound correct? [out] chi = 3.80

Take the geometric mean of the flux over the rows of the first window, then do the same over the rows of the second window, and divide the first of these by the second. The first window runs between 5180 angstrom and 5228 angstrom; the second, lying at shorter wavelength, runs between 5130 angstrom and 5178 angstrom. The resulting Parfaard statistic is 0.97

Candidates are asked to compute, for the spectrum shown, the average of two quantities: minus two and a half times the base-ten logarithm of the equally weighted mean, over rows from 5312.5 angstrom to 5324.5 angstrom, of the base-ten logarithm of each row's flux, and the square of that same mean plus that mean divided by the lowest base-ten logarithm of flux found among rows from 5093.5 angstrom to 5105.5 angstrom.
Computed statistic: 1.03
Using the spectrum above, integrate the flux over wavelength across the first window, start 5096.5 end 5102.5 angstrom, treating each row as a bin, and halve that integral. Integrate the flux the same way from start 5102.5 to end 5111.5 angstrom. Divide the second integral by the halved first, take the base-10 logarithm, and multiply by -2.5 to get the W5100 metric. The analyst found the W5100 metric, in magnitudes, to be -1.09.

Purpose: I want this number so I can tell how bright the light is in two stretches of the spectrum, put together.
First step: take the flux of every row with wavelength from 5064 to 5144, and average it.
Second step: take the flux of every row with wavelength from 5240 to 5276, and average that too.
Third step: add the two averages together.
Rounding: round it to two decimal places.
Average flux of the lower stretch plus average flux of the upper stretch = 7.13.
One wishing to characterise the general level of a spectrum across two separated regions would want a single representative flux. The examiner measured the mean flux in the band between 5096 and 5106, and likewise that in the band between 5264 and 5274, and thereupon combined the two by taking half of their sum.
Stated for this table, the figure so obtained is 3.39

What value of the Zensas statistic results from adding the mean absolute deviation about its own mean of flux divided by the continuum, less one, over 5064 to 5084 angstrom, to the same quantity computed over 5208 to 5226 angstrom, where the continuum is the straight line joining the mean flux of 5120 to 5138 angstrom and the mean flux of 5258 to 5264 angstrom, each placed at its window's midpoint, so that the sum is 0.070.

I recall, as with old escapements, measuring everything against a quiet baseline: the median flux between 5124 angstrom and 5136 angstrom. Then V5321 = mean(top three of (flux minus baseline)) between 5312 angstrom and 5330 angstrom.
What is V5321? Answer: 0.15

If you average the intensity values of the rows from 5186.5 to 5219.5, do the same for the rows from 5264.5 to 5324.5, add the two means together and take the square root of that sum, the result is 2.62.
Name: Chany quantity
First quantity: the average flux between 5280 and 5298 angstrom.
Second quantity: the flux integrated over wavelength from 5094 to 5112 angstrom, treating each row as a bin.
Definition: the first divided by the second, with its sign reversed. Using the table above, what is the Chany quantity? -0.0603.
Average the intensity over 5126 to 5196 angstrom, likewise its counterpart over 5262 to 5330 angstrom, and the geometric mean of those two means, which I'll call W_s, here 3.46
